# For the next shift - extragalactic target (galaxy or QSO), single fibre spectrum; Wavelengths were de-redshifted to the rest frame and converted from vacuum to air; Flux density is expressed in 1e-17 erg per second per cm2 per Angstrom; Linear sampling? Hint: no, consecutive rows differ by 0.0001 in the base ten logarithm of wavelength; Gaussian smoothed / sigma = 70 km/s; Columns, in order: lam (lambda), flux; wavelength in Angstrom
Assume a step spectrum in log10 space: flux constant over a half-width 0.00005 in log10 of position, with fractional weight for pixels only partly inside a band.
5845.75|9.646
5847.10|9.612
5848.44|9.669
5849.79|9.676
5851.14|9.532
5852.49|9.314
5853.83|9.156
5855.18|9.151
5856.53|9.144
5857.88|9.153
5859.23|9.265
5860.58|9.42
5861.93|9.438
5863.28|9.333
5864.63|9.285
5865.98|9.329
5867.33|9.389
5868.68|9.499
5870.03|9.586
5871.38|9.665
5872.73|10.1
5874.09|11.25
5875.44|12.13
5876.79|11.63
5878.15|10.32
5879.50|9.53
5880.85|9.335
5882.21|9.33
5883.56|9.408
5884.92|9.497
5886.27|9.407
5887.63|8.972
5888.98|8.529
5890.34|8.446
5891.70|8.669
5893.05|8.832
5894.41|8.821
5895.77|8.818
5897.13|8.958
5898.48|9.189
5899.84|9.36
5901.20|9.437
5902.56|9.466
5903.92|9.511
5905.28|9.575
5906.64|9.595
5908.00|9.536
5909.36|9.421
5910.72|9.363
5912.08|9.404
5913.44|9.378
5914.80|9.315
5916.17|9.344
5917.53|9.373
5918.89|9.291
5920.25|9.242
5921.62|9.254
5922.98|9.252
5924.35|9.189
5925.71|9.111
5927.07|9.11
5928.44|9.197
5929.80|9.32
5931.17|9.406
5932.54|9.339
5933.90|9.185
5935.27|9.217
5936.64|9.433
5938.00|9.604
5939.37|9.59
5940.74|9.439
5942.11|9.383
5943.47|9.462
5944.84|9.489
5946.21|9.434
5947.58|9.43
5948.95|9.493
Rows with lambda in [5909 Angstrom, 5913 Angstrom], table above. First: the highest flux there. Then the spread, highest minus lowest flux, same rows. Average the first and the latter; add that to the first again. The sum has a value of 14.2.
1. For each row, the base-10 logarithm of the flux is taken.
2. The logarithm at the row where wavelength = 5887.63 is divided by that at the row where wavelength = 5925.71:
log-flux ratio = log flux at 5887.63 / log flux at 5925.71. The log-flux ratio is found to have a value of 0.99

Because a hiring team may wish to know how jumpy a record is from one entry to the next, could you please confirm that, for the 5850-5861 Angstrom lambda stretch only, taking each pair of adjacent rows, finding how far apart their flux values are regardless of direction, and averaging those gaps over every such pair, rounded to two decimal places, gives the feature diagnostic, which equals 0.09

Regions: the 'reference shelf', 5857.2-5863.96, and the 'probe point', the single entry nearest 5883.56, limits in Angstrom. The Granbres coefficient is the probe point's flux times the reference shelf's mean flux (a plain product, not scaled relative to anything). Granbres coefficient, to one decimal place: 87.7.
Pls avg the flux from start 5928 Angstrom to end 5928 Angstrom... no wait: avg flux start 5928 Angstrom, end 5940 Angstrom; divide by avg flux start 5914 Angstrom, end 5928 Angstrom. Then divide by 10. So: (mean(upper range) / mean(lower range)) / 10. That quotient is 0.101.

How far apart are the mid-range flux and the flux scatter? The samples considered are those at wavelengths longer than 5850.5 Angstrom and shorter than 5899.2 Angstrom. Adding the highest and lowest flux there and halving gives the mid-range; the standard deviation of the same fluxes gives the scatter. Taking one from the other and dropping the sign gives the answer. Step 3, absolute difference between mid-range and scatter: 9.5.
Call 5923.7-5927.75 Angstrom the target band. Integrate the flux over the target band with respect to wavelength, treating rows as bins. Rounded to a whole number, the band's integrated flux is 37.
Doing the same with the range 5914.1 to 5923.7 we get 89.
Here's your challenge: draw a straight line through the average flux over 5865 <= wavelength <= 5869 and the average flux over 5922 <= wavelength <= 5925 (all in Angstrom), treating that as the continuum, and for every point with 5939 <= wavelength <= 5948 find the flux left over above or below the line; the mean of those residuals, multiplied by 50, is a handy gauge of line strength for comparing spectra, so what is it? 15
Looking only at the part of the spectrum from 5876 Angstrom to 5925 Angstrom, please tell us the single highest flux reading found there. 11.63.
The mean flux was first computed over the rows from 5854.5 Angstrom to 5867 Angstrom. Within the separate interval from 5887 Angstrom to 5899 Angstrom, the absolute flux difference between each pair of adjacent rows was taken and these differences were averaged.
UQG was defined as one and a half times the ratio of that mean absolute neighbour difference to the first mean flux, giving 0.0262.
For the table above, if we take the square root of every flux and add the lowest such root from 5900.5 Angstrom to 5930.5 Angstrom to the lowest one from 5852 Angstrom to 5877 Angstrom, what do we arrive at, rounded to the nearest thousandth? 6.042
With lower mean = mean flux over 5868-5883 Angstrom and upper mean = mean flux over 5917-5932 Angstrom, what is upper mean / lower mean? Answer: 0.91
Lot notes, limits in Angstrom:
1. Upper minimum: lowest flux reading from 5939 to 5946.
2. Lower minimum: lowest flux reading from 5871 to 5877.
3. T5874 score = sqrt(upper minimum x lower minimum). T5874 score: 9.52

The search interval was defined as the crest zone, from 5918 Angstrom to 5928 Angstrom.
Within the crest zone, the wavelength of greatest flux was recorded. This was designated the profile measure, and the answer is 5918.89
